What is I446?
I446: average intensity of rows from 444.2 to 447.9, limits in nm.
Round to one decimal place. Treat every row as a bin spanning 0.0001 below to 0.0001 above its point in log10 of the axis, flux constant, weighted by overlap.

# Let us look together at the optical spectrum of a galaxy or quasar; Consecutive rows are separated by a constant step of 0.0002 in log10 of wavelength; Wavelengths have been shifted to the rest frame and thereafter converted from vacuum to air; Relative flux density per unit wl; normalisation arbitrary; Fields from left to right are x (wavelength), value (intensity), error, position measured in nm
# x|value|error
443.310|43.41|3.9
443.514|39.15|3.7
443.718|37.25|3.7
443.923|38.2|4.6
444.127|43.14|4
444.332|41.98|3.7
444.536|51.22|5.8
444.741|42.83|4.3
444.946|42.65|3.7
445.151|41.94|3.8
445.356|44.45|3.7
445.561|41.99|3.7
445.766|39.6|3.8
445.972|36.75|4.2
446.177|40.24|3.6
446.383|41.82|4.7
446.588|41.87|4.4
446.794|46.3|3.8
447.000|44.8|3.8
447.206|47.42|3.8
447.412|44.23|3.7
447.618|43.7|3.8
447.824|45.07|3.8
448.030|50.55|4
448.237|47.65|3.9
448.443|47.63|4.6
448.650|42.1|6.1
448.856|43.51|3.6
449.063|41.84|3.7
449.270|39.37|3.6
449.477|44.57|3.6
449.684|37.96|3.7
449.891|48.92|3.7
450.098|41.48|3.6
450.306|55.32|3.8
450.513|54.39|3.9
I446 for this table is 43.3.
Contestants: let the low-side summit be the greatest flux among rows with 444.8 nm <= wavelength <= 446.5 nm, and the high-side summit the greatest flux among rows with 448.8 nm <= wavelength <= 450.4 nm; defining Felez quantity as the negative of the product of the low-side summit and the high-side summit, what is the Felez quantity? -2459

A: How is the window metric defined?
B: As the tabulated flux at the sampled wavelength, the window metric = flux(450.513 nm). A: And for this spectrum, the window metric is 54.39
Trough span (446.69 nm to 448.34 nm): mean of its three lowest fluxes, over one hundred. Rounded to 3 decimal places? 0.442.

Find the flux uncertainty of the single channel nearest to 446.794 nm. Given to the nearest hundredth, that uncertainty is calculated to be 3.80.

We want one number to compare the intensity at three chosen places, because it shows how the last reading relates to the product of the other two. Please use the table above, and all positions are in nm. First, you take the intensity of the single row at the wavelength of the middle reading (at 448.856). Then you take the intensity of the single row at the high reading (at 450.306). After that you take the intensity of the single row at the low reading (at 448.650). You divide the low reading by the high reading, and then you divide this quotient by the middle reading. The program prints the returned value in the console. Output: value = 0.0175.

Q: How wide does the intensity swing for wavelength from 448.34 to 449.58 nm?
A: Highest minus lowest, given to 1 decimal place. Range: 8.3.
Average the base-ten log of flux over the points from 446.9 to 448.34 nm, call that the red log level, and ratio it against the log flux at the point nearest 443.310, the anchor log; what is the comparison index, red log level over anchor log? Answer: 1.02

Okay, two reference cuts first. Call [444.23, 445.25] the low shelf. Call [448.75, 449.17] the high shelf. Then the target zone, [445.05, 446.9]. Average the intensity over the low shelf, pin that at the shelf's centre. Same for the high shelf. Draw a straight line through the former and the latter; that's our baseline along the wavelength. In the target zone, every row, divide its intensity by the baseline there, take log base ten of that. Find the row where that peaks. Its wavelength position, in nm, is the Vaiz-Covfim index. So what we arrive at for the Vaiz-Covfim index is 446.794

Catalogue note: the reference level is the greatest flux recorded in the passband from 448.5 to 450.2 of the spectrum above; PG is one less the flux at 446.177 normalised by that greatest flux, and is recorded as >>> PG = 0.18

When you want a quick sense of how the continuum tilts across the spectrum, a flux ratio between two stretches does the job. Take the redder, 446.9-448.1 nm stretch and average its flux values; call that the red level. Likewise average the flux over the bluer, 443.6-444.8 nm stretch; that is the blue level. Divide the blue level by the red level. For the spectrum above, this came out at 0.92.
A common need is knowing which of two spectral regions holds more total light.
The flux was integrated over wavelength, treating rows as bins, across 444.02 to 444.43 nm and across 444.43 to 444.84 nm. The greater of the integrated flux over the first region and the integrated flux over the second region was 19.3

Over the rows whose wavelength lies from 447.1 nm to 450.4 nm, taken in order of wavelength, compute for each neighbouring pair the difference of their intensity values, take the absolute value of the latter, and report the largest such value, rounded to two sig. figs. 14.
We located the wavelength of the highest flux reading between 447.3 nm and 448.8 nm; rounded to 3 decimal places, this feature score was 448.030 nm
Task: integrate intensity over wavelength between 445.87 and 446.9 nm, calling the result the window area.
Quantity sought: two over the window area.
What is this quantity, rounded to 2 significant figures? 0.047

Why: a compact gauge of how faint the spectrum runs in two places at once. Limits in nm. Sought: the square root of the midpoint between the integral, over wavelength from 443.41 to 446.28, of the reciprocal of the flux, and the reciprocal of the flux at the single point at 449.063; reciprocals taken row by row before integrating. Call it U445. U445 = 0.216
